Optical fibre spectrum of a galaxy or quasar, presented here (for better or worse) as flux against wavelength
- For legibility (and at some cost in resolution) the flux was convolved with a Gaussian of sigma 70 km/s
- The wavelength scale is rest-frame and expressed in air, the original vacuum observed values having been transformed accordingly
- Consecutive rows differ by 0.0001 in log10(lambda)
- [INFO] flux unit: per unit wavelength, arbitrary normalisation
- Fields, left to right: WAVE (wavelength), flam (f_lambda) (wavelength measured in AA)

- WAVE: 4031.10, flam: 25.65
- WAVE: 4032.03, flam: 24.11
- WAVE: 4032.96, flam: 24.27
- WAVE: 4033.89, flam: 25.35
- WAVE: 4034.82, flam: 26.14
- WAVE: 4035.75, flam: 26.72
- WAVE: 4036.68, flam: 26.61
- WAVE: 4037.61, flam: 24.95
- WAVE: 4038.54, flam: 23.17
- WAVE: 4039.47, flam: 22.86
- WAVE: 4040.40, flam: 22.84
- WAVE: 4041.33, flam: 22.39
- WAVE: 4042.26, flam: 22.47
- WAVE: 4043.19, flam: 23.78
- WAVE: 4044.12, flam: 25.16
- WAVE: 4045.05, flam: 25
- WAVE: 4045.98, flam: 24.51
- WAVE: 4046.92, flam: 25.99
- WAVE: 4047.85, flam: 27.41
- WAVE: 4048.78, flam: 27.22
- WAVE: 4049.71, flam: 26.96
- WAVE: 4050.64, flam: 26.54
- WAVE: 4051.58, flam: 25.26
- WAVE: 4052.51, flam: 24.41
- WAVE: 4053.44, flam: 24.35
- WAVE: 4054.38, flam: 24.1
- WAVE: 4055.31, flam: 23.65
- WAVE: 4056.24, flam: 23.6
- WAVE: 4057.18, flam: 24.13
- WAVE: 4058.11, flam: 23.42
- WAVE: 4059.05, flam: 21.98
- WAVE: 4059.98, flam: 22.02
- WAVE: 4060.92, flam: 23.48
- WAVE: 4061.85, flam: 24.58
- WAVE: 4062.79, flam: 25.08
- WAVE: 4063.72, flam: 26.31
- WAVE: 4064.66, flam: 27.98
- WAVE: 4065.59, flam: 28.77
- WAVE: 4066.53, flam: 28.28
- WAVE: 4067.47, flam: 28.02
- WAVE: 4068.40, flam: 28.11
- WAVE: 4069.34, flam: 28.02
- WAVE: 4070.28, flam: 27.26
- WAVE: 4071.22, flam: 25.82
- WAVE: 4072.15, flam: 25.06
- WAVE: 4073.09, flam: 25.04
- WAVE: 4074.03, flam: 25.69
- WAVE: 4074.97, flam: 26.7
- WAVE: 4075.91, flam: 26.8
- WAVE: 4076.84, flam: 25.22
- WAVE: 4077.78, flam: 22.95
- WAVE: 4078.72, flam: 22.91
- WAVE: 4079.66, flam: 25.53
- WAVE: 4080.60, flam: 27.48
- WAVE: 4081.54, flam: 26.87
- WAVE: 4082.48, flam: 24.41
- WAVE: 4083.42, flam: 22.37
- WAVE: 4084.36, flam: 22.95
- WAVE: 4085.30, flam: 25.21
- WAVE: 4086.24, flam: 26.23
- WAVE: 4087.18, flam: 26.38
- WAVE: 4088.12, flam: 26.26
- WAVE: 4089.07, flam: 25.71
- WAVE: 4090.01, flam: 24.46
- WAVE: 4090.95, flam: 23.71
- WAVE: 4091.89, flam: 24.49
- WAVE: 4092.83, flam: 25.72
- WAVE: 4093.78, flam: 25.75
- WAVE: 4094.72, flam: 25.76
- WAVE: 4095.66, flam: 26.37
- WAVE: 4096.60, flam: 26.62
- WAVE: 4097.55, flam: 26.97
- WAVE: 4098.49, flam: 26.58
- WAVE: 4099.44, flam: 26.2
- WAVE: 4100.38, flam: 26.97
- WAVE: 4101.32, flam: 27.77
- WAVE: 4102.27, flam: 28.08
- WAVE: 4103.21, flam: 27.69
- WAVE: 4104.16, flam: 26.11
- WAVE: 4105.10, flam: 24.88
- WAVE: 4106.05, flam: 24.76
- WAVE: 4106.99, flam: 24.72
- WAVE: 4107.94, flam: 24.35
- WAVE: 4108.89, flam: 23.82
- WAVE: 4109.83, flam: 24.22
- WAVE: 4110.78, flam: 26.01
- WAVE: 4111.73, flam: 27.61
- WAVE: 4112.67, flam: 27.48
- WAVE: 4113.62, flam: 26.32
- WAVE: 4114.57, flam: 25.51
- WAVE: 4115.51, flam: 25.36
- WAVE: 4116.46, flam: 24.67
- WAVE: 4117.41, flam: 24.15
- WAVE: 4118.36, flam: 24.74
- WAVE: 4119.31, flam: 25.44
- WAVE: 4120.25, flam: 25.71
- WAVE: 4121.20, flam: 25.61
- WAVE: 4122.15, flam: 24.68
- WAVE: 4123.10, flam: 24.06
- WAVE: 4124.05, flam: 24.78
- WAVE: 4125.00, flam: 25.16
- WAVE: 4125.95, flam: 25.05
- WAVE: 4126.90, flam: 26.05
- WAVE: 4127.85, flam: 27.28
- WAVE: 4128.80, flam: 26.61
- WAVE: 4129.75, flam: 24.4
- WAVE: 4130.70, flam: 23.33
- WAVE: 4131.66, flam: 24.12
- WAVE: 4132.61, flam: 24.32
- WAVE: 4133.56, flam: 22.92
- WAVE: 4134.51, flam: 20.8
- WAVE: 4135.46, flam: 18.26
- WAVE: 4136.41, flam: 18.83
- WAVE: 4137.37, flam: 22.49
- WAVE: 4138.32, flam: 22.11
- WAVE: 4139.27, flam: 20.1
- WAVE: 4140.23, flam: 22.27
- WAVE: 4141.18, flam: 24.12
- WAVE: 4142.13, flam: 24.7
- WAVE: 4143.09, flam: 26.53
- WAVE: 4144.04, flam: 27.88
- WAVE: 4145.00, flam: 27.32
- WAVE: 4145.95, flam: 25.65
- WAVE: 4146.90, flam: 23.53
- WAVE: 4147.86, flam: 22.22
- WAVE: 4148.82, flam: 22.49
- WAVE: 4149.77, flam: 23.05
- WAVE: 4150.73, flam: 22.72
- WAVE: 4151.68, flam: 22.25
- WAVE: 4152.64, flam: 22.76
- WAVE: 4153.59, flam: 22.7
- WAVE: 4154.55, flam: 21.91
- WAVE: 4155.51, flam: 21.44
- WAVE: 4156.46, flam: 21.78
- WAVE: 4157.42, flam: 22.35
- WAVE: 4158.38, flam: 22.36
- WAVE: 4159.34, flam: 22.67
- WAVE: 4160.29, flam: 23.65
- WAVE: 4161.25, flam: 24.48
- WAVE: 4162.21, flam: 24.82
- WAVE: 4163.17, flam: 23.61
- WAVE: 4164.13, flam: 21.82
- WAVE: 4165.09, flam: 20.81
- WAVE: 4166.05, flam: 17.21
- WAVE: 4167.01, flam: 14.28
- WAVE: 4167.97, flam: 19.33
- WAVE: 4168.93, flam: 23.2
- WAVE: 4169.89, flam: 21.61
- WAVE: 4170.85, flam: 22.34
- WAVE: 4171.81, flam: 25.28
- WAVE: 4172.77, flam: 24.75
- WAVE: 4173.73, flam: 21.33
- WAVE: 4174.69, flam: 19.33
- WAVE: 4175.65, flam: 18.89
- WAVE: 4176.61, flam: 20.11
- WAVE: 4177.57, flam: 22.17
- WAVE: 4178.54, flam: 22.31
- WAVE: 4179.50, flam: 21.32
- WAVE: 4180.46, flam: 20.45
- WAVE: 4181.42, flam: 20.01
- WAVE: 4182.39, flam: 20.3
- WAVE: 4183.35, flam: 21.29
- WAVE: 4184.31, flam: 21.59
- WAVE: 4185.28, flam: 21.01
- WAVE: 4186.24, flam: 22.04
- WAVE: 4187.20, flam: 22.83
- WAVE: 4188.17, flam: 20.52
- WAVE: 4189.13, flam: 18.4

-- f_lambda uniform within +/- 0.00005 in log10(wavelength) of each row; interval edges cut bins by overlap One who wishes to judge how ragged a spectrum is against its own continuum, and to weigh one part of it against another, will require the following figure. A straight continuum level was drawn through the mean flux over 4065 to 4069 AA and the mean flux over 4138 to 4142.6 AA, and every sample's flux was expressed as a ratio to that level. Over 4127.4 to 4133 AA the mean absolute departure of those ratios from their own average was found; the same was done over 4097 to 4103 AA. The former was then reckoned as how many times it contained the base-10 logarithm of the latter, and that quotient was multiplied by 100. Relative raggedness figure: -3.2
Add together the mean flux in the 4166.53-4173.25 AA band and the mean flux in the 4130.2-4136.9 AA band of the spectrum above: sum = 43.3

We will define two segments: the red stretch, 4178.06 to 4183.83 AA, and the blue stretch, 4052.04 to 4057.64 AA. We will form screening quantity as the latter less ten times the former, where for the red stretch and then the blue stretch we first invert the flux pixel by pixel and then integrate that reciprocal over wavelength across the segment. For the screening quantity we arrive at -2.53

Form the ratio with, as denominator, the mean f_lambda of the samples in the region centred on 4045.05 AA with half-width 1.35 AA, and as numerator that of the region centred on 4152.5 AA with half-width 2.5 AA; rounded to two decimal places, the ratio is 0.90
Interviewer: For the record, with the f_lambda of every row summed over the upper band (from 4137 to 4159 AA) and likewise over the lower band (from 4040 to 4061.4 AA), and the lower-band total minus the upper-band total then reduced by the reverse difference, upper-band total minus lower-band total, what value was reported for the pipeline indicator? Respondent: 52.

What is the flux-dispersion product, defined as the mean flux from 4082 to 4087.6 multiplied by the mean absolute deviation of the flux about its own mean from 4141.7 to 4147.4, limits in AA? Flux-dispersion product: 32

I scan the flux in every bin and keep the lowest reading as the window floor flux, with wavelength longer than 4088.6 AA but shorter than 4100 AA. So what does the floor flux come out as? 23.71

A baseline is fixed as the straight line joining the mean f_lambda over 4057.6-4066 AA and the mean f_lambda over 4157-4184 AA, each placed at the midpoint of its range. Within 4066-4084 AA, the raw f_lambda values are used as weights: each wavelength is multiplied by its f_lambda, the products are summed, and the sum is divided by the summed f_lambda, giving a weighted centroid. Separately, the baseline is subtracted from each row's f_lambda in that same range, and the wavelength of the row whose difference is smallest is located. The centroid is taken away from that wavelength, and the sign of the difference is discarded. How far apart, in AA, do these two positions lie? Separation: 8.7 AA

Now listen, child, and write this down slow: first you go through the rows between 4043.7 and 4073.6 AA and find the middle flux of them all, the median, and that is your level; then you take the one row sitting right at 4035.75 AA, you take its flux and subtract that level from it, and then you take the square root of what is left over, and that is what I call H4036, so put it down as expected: 1.3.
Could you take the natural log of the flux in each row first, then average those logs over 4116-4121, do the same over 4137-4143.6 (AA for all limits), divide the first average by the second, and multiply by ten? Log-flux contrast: 10.2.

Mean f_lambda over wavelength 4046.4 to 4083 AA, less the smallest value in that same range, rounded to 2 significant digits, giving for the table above 3.6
